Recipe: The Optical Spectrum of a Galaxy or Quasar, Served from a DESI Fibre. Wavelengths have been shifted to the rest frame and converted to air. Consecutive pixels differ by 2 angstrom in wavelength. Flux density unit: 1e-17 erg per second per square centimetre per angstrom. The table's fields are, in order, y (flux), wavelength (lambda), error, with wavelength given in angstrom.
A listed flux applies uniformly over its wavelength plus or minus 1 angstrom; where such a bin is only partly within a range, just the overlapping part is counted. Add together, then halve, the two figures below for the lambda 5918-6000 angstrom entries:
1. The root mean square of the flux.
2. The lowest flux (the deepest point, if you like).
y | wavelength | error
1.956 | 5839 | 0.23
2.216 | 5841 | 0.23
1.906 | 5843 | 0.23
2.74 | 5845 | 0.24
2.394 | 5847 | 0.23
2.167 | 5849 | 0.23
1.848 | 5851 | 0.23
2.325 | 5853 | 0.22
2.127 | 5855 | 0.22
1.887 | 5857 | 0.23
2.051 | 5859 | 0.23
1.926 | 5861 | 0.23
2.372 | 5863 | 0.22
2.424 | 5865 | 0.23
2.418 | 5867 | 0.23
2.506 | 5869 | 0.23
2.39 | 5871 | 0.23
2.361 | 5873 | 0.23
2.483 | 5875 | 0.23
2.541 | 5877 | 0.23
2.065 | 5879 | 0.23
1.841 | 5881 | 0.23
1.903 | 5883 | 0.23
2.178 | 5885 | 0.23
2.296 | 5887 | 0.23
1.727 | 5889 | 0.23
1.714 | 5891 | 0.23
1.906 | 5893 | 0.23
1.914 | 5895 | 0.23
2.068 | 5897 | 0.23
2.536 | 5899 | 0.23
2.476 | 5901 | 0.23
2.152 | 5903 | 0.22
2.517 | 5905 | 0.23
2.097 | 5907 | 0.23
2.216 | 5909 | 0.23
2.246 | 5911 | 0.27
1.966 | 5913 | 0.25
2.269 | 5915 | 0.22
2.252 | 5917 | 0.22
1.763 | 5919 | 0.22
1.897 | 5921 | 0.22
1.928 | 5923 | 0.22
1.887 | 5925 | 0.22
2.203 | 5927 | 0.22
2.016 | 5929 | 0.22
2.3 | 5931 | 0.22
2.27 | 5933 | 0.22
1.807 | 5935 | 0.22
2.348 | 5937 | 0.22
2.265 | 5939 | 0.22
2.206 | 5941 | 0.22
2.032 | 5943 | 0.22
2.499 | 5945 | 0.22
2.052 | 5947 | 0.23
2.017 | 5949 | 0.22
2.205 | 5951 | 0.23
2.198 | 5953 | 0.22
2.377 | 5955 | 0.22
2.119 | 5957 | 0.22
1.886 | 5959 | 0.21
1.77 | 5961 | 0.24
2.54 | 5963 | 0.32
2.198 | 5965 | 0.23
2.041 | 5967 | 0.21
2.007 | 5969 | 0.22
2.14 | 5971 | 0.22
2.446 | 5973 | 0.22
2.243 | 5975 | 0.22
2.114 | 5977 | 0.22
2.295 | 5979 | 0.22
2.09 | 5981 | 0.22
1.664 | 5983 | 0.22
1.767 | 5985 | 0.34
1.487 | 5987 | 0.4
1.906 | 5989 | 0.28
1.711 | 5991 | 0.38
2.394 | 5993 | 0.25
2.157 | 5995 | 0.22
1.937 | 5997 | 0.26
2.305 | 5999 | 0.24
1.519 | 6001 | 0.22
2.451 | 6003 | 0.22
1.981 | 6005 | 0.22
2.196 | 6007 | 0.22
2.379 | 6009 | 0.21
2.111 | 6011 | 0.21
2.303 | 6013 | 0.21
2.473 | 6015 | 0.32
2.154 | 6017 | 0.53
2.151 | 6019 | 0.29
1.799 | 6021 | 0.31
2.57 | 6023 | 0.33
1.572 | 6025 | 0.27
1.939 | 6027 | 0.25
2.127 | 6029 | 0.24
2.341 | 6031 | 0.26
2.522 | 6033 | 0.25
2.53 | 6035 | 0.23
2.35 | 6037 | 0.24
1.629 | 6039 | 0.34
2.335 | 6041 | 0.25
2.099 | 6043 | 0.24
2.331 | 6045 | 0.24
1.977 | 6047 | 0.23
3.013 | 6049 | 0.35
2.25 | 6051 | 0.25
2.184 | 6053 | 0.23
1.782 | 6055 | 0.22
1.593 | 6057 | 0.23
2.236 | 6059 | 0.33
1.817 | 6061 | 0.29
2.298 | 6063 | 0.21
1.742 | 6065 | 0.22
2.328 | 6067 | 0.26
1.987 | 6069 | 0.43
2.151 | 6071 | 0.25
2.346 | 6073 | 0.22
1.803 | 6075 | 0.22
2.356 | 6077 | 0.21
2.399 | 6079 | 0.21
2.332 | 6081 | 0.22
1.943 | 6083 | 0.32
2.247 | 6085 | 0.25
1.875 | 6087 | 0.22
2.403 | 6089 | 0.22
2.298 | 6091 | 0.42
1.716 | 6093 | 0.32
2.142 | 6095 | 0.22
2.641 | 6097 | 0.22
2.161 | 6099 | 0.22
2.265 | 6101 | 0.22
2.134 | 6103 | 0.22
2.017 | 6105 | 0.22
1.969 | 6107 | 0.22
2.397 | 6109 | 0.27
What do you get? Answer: 1.79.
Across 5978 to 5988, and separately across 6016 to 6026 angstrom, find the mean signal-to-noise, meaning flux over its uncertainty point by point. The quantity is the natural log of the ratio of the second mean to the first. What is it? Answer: -0.164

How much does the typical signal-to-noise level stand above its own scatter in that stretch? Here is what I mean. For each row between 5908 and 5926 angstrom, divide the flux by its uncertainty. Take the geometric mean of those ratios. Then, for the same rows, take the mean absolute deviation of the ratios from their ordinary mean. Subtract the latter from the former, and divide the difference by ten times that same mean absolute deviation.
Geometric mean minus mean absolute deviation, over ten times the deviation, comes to 1.08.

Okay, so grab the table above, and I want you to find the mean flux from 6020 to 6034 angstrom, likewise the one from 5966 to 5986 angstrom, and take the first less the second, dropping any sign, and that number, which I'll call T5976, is 0.044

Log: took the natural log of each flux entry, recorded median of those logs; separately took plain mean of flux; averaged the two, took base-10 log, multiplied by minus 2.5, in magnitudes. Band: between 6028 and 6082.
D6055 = -0.44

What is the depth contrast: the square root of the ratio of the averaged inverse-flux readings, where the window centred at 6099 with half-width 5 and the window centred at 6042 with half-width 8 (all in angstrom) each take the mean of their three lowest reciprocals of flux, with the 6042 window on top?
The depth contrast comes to 0.948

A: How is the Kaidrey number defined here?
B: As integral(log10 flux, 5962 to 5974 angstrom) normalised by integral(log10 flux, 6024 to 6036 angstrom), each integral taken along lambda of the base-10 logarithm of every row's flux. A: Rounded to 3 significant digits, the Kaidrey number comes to 1.05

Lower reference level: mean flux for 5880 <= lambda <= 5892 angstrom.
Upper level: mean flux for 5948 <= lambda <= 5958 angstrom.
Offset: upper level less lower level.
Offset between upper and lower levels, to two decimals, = 0.24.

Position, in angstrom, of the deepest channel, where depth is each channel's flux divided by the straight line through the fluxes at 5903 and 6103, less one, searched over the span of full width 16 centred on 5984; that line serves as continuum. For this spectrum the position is 5987 angstrom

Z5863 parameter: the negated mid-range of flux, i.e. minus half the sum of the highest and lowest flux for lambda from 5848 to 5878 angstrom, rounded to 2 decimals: -2.19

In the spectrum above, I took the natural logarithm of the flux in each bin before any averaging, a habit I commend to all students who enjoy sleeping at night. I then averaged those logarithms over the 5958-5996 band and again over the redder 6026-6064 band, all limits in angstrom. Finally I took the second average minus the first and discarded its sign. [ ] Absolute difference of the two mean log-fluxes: 0.060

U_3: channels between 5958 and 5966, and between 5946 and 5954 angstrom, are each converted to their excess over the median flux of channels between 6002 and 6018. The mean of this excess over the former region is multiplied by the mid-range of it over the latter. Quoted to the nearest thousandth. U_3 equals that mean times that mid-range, 0.021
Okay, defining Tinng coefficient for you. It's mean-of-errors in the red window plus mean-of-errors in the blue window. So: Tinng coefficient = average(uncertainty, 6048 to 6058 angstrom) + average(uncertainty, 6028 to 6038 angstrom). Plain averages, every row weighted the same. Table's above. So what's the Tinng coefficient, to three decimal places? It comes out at 0.500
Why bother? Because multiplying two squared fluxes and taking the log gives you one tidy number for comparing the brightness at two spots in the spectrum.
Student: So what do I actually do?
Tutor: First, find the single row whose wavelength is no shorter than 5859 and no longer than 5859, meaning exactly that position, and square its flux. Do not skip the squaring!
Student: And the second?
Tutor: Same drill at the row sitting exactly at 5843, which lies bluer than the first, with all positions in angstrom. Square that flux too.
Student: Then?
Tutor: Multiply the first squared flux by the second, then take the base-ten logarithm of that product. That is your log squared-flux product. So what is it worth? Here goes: 1.18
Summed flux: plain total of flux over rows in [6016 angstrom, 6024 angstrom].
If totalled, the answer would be 8.7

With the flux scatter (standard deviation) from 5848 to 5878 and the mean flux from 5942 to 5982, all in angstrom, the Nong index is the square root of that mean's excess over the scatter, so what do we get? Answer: 1.39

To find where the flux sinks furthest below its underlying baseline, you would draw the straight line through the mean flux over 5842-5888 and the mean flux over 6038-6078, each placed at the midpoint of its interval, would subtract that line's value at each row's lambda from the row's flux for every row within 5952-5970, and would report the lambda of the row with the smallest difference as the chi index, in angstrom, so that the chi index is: 5961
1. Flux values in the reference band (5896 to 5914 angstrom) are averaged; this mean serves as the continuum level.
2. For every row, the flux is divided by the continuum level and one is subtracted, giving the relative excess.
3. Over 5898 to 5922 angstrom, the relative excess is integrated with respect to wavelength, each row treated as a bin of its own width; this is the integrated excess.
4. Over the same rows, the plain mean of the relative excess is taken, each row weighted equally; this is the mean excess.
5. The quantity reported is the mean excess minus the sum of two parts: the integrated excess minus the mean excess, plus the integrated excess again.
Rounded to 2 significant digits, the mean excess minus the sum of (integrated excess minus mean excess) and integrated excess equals 1.1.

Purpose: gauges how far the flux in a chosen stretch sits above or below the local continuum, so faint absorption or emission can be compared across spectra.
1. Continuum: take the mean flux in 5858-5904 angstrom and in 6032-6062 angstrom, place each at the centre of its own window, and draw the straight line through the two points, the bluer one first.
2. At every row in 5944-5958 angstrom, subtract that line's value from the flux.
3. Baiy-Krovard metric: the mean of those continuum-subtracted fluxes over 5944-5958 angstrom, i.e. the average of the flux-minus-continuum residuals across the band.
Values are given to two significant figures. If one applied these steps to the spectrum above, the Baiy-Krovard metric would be 0.028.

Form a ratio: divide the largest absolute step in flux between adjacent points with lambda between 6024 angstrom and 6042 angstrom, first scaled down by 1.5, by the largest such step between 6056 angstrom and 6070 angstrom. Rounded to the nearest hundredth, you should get 0.75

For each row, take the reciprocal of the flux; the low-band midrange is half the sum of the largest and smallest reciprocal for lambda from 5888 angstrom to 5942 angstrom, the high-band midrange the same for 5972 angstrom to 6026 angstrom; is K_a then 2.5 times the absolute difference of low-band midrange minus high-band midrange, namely 0.10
